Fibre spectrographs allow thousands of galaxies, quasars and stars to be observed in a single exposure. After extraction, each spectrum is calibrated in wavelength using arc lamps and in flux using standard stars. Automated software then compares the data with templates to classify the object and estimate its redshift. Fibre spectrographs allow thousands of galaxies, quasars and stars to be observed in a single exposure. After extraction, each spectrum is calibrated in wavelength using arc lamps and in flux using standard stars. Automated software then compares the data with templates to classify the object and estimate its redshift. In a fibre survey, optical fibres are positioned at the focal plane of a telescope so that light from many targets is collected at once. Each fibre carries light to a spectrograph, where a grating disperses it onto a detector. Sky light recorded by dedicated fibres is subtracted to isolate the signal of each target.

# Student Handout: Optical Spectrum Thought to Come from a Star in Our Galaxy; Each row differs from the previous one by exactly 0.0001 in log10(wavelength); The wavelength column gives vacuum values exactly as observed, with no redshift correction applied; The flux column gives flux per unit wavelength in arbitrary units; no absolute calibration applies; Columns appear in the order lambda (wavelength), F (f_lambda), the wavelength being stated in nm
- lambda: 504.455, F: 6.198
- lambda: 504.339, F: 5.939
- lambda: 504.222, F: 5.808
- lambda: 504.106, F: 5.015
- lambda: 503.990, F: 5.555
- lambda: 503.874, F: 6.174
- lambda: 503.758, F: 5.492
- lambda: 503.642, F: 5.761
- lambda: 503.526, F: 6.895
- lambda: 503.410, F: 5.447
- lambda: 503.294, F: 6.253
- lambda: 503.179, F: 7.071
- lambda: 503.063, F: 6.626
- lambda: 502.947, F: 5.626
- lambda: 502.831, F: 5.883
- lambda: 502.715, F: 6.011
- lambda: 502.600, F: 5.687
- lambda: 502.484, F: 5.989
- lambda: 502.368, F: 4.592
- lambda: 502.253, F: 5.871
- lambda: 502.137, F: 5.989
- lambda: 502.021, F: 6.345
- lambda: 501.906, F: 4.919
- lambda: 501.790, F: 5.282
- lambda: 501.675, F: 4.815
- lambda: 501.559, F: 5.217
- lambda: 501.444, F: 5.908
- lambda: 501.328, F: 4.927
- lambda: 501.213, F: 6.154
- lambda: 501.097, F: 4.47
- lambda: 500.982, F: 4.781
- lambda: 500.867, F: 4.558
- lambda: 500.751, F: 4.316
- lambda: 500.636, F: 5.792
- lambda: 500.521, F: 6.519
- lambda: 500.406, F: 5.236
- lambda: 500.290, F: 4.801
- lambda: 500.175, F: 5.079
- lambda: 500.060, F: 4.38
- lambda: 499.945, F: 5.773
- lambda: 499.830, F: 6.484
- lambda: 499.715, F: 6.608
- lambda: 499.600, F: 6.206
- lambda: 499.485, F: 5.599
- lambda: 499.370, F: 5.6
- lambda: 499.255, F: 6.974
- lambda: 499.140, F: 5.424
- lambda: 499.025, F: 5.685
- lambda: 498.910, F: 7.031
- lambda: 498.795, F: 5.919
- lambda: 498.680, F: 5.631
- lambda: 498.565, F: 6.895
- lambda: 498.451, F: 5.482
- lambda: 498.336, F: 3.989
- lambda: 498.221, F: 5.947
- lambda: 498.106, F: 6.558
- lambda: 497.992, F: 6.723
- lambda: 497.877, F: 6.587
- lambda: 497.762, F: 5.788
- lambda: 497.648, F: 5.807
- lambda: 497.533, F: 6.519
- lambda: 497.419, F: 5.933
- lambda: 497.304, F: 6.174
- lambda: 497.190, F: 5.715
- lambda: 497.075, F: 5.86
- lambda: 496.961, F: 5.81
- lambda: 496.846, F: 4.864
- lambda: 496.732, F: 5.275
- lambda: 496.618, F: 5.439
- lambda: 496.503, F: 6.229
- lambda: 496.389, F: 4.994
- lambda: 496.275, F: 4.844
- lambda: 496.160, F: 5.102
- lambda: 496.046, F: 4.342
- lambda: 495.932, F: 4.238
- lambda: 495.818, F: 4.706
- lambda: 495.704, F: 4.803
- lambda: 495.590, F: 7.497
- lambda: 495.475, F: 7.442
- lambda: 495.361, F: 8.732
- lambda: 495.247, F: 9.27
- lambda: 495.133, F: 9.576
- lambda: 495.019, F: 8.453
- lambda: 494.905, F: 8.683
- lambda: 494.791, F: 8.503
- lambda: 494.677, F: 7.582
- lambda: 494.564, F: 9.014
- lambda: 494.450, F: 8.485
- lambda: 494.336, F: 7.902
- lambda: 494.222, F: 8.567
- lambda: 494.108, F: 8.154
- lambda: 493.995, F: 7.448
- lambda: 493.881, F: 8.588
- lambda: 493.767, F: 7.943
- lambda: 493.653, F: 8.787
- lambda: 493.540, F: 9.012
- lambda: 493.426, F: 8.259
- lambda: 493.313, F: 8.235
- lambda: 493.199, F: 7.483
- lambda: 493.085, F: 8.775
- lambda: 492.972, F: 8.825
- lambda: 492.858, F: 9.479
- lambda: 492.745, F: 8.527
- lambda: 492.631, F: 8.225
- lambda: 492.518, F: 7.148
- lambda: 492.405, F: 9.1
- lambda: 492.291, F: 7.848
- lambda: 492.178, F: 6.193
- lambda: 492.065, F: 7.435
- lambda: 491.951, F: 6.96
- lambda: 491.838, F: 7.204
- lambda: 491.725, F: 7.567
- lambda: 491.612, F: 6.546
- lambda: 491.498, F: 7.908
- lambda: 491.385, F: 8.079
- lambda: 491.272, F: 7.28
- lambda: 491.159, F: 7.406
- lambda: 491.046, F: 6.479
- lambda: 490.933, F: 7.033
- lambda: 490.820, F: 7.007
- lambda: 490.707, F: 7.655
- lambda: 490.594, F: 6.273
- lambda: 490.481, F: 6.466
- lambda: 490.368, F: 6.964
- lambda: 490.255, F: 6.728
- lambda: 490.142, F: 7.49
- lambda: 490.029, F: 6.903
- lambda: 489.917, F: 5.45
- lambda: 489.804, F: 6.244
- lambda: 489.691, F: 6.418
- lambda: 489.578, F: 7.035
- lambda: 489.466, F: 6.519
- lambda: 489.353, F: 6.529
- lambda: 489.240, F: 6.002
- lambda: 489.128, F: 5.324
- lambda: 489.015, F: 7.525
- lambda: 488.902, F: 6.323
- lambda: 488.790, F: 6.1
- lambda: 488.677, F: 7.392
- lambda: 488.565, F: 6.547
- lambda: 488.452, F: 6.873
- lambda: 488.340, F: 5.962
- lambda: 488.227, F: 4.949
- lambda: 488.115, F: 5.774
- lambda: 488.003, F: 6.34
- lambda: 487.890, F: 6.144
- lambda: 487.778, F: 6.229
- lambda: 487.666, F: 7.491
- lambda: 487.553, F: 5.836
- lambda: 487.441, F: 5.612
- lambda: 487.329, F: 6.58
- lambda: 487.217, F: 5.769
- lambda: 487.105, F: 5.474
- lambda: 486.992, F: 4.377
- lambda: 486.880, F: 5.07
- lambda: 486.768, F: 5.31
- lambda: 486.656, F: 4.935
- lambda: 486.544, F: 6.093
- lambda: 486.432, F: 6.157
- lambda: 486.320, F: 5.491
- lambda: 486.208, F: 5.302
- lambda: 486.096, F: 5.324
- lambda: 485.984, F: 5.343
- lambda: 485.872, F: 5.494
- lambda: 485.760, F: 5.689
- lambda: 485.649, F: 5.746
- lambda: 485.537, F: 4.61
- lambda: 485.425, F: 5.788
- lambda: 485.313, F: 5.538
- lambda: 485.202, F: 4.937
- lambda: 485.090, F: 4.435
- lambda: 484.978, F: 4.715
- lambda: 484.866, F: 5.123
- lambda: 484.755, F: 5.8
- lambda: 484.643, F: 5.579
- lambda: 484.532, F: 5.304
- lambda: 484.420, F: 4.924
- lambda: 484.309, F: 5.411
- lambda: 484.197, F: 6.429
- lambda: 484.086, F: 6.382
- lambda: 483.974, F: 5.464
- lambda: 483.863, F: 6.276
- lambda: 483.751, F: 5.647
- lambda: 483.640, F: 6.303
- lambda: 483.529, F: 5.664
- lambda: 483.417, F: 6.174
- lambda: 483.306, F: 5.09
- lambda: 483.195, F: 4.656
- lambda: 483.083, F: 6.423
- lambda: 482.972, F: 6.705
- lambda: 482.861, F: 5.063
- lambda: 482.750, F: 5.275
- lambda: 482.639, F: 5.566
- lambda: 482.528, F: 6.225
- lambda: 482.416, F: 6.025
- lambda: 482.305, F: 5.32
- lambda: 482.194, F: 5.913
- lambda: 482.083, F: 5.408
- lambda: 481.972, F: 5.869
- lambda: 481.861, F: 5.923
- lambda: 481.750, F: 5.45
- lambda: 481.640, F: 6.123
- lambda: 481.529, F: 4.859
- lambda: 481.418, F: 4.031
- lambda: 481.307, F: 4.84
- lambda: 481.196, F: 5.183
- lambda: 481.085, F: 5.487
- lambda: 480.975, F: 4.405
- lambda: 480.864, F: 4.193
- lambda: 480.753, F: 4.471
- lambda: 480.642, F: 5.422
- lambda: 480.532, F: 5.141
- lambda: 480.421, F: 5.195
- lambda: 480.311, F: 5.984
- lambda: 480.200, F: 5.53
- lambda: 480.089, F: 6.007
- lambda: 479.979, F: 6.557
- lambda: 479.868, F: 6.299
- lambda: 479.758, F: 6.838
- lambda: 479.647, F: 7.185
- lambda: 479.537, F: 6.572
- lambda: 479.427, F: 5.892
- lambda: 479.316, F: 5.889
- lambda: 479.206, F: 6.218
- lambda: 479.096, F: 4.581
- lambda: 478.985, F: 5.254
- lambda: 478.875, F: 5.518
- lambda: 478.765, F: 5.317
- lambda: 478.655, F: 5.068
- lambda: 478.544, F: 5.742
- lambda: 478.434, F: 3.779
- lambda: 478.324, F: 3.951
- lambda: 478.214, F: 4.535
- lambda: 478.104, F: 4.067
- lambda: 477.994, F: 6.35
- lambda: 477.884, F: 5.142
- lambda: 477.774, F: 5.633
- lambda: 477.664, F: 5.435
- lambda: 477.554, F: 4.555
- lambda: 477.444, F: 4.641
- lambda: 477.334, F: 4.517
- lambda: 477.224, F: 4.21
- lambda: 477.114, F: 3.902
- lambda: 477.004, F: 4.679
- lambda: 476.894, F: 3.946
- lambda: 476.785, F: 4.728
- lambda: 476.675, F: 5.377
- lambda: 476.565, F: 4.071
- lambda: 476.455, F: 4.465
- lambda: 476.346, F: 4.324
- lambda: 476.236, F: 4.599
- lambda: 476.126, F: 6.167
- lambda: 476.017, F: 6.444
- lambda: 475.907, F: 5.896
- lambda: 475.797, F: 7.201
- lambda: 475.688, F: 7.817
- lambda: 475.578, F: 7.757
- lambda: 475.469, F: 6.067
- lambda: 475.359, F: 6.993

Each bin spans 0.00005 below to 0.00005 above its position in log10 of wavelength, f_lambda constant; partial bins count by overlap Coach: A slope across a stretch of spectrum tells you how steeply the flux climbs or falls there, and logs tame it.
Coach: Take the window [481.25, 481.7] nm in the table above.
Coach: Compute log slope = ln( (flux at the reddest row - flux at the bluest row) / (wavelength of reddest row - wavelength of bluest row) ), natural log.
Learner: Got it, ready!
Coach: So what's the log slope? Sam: 1.3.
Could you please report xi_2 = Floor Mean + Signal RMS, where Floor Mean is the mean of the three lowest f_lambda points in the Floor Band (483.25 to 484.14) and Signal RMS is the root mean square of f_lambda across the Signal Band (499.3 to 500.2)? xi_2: 11.2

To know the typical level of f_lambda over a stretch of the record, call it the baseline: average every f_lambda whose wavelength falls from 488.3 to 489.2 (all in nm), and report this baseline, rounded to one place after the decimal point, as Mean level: 6.5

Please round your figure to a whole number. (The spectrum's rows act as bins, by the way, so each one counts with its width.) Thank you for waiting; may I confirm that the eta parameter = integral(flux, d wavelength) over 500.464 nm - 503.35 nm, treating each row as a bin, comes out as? 16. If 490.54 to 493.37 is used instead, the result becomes 22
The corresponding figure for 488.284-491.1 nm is 19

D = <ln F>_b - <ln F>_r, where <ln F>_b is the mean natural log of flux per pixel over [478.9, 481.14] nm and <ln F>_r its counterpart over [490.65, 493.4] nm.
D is -0.31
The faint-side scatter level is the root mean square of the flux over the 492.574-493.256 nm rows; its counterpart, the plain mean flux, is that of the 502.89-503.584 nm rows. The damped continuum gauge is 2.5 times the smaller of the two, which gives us 15.8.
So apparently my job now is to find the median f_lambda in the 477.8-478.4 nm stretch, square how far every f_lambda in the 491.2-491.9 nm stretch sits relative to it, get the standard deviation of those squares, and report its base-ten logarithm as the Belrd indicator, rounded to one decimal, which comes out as 0.5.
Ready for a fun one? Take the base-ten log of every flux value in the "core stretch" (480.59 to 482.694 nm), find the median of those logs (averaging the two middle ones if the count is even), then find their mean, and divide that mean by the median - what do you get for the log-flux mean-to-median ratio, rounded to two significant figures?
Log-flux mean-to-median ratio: 0.98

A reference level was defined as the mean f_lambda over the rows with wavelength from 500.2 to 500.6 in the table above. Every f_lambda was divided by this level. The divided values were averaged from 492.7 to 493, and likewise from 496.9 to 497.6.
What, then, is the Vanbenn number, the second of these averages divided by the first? 0.67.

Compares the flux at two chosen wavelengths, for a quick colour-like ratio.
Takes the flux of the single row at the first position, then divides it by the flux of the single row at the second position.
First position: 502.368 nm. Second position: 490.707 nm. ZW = 0.6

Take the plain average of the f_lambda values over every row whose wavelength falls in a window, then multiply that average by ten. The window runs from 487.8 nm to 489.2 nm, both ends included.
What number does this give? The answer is 62.7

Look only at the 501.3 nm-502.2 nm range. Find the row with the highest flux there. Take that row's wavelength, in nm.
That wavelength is 502.021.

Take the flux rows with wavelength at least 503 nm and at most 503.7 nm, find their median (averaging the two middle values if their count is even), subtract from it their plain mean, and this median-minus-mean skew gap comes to 0.10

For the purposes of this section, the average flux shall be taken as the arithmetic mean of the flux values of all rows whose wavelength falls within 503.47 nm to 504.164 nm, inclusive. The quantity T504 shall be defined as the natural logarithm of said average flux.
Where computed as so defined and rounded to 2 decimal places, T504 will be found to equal 1.76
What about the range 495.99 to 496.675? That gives 1.64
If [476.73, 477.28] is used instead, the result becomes 1.46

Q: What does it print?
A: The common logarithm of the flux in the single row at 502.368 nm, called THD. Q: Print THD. 0.66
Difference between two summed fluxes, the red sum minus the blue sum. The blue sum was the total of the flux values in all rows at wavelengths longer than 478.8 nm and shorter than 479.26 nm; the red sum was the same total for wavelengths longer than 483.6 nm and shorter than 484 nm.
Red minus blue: 2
